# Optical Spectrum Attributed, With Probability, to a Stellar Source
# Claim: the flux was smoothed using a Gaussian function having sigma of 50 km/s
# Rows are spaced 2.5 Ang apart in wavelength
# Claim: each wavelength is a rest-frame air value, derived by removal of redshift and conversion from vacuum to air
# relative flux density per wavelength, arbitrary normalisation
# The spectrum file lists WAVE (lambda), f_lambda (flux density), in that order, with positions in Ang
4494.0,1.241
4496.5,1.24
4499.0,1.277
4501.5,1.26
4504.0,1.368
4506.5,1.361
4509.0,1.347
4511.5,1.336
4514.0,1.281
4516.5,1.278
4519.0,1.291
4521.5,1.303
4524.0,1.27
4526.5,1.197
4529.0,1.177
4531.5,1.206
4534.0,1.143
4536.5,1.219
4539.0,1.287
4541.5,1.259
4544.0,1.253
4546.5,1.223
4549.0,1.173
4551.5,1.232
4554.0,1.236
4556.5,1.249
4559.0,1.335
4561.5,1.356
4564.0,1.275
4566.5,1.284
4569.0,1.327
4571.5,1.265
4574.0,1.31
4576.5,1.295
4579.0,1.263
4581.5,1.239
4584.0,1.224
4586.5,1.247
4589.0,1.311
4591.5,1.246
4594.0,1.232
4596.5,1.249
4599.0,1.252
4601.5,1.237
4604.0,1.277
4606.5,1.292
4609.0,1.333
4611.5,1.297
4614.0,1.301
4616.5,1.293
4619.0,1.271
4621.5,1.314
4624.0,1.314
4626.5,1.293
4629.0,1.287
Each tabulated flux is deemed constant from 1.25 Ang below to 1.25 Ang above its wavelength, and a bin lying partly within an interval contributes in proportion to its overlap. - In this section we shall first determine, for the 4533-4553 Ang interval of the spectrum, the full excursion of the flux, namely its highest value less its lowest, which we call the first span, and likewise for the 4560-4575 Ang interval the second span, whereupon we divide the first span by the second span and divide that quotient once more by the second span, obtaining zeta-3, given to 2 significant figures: 17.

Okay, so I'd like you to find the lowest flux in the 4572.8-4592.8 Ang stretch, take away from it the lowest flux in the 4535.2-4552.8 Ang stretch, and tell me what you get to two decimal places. 0.05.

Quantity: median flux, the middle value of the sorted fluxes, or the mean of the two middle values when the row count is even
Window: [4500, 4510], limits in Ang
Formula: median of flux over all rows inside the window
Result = 1.354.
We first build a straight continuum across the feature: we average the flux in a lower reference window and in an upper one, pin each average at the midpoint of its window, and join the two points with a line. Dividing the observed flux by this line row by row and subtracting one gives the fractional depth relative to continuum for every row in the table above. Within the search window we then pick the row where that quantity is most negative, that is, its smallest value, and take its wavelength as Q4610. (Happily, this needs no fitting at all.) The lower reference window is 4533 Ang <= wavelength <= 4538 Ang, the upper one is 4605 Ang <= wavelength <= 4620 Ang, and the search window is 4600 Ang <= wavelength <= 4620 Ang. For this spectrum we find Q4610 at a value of 4601.5 Ang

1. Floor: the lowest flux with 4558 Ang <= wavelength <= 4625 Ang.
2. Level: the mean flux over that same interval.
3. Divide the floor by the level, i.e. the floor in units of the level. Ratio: 0.954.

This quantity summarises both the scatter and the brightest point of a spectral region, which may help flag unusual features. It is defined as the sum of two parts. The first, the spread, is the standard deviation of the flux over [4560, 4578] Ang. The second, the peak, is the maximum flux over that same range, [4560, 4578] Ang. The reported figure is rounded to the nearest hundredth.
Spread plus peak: 1.39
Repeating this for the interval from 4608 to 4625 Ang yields 1.35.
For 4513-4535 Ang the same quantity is 1.36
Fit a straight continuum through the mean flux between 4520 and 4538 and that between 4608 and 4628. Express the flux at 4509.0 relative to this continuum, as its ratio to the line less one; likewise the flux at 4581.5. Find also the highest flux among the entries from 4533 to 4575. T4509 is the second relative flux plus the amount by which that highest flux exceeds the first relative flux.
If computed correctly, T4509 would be 1.21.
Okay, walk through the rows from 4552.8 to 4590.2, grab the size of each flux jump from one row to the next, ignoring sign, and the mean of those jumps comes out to 0.038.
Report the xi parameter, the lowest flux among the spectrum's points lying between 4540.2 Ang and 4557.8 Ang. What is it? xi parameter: 1.173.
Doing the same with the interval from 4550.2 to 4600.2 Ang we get 1.224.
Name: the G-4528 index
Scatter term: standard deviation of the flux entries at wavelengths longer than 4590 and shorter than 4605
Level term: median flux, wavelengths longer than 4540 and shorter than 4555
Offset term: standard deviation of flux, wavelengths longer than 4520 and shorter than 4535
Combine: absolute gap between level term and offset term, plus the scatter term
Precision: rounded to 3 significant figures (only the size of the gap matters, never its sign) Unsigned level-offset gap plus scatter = 1.19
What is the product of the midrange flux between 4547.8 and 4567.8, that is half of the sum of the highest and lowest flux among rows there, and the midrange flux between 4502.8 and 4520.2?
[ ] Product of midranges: 1.67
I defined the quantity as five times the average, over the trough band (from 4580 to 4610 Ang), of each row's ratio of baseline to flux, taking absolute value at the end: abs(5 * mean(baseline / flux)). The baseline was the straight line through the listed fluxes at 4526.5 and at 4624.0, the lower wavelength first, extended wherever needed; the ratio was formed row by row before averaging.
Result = 5.07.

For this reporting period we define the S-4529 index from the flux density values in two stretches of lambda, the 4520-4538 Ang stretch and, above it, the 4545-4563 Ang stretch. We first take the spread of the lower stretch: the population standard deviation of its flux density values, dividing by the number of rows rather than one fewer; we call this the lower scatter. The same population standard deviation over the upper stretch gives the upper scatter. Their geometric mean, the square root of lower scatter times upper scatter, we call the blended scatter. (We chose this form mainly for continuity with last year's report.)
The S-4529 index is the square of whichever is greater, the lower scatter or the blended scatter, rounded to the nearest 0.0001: 0.0030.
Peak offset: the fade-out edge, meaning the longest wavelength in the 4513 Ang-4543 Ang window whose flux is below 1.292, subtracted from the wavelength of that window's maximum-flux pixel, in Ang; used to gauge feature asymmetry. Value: -20.0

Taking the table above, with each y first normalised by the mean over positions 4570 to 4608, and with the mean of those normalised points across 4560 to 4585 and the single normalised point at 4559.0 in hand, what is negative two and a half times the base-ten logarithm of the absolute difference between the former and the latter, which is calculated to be 3.5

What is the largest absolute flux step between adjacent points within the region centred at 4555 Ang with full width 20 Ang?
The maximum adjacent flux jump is 0.086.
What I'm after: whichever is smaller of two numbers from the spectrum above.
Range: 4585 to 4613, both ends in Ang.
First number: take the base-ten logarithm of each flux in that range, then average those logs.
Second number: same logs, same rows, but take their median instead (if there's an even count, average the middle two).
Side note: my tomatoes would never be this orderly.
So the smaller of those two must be 0.098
